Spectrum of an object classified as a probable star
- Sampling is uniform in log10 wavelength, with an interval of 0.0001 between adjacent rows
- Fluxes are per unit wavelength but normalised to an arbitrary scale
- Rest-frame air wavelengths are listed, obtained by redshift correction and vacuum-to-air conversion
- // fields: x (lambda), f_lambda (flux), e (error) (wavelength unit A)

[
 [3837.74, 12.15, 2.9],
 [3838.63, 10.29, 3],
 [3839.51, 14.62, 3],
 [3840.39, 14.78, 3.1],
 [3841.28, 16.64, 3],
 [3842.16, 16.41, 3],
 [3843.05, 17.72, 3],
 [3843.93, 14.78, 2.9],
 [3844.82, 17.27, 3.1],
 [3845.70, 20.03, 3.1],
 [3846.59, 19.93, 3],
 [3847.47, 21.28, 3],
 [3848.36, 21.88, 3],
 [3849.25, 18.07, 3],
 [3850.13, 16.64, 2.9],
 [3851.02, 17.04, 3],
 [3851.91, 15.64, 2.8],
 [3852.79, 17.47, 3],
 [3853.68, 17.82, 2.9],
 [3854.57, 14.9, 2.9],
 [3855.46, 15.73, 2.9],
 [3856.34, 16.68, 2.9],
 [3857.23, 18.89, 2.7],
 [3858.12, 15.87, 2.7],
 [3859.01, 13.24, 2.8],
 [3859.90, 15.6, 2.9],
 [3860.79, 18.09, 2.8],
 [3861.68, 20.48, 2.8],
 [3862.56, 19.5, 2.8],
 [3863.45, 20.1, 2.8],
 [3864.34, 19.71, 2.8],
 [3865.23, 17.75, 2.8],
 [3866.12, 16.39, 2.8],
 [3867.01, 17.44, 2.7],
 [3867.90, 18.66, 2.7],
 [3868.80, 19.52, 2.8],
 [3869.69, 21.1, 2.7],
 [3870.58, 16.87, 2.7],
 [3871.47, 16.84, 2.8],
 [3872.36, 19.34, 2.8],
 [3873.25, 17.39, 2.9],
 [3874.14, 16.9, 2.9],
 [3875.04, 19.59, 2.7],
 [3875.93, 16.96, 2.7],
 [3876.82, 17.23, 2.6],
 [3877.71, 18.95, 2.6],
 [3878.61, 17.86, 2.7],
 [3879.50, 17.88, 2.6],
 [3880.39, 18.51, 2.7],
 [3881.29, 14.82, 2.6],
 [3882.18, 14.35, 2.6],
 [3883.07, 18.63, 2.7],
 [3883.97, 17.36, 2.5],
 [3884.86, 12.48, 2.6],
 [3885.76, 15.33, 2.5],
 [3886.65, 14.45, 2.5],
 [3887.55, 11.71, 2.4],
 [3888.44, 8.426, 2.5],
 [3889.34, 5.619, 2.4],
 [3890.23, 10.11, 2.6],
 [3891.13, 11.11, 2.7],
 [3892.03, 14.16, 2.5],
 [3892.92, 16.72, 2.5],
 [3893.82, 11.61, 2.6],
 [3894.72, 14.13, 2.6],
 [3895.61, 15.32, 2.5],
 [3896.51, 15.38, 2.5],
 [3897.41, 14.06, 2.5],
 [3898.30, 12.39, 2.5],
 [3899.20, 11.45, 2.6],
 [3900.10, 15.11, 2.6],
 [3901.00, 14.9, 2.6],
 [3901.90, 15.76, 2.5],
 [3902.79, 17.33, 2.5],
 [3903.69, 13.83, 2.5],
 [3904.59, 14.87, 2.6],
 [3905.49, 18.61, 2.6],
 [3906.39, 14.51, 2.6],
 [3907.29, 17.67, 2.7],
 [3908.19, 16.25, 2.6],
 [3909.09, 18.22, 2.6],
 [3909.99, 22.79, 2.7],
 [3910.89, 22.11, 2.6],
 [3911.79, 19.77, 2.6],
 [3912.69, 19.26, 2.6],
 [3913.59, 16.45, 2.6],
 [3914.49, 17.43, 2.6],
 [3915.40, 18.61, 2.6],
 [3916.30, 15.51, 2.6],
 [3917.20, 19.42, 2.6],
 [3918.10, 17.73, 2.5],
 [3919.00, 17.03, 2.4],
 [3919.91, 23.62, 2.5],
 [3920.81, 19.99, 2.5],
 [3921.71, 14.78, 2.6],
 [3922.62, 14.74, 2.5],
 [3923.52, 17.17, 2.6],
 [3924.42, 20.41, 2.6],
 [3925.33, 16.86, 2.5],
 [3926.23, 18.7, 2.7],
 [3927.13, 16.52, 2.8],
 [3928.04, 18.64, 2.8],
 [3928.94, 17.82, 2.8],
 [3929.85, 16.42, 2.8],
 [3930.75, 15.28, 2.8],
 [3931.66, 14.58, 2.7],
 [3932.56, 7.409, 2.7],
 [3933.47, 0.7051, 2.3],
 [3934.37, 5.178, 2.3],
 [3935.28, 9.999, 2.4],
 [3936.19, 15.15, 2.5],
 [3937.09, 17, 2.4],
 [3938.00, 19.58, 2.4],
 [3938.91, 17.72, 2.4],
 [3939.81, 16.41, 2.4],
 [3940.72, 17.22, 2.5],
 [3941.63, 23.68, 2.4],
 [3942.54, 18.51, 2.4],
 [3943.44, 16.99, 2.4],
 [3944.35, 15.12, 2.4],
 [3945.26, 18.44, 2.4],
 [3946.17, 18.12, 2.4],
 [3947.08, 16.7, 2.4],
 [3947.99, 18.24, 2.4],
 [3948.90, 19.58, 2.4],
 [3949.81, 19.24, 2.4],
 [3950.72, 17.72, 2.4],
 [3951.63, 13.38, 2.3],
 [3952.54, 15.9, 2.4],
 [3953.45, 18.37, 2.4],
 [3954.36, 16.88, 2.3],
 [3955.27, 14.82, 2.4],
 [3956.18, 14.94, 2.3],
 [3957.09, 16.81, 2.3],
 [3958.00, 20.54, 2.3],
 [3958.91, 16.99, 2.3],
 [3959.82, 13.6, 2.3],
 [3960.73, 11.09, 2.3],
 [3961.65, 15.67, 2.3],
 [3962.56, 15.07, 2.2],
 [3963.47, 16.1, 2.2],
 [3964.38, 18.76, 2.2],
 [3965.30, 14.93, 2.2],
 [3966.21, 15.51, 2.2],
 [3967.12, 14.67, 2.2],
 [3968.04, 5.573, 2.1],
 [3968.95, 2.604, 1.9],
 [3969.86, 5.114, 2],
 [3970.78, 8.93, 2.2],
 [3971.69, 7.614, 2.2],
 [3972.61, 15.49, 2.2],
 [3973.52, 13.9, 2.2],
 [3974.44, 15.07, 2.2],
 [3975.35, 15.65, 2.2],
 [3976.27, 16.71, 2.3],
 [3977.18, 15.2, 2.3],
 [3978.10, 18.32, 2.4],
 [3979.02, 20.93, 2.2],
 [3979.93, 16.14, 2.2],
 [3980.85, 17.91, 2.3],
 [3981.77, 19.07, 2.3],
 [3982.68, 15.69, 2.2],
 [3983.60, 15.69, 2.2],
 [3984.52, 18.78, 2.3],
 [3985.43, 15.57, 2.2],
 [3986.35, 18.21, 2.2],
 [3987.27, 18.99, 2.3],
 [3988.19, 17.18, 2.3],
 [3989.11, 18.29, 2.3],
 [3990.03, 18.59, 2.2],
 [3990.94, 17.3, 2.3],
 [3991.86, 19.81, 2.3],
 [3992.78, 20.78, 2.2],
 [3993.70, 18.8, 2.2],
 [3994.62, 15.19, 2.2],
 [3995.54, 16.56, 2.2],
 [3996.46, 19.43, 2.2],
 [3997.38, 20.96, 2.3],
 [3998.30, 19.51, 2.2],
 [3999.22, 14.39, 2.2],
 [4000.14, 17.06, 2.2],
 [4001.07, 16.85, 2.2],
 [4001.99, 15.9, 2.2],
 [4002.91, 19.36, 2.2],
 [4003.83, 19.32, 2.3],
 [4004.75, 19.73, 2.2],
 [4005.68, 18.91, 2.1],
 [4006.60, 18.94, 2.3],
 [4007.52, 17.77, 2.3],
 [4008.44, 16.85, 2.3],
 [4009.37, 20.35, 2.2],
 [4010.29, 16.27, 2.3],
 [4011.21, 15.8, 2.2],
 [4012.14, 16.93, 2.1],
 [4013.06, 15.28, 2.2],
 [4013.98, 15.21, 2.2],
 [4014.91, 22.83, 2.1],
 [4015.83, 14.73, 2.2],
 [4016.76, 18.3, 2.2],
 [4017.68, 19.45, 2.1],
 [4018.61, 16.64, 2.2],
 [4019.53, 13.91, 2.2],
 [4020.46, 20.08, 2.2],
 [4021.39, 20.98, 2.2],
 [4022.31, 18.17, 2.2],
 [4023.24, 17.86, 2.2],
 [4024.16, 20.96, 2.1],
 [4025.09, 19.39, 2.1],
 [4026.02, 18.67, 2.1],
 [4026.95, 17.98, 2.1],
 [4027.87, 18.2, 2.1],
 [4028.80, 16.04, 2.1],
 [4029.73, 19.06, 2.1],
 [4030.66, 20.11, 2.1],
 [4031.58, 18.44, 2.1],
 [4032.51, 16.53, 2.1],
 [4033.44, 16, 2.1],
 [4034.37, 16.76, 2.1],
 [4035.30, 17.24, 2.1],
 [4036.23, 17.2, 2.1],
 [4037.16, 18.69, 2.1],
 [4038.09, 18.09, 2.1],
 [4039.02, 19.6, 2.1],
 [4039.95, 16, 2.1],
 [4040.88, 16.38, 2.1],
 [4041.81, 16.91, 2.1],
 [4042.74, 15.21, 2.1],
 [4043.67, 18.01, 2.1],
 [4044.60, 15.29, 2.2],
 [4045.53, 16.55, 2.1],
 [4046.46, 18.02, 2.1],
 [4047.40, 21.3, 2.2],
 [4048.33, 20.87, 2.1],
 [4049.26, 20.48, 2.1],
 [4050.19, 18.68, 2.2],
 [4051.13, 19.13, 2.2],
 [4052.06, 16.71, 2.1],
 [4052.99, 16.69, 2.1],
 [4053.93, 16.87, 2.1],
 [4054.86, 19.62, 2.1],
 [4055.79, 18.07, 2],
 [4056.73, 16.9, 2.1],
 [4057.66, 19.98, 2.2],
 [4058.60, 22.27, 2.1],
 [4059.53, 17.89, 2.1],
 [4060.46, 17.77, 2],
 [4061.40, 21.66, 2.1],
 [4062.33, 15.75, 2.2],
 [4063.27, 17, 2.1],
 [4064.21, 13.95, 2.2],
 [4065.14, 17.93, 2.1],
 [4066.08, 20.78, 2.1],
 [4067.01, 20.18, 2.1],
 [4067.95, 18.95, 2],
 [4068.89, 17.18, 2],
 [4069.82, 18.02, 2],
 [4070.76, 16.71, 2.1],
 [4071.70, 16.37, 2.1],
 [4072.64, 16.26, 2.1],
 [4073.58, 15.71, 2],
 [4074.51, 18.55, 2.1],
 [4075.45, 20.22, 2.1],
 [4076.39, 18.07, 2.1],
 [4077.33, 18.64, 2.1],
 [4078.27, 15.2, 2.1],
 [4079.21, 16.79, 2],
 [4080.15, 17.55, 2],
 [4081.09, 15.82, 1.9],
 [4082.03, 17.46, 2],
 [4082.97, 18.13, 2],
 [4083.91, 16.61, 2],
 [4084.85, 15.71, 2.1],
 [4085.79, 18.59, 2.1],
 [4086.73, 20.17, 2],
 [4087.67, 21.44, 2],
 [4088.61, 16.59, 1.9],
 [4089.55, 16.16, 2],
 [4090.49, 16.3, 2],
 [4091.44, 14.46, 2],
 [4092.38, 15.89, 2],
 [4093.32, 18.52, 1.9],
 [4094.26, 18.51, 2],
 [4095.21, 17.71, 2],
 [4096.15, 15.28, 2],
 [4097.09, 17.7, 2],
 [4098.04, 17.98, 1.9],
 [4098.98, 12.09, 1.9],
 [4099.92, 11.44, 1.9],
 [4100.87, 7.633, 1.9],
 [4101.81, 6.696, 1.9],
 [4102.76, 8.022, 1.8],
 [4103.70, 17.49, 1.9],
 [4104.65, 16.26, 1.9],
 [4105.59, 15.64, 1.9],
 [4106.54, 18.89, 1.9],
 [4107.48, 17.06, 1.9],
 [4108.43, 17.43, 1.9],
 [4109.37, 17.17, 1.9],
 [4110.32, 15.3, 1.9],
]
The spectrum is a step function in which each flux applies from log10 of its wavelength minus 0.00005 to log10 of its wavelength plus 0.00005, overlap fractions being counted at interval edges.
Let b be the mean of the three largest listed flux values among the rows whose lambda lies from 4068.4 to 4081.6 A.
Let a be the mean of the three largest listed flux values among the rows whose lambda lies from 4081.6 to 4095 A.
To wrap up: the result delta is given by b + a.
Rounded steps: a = 20.1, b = 19.1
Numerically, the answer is 39.2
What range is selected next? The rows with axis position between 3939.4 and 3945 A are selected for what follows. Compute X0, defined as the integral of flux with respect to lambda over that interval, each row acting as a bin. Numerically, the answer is 101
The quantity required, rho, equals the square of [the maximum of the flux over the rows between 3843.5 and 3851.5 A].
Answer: 479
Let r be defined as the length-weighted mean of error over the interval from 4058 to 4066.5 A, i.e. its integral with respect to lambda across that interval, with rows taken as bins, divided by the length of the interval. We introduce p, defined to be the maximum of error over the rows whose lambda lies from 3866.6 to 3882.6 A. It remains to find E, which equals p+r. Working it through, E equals 5.0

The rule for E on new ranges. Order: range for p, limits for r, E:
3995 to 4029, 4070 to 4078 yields 4.4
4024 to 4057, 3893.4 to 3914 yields 4.8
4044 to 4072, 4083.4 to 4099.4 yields 4.2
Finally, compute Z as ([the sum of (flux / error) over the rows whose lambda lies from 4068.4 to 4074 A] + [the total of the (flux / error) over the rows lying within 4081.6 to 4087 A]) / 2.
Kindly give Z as 50.7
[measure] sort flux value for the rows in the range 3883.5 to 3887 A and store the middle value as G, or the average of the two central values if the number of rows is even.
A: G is 14.9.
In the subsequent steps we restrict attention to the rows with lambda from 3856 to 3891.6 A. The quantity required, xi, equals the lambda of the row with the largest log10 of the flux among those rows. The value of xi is 3869.69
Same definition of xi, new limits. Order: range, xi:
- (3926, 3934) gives 3926.23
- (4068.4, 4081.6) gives 4075.45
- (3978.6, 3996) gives 3979.02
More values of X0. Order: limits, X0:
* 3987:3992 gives 91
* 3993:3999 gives 110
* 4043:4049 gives 110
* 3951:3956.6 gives 88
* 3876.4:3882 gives 97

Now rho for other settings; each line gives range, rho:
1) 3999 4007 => 389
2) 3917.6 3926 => 558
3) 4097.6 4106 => 323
